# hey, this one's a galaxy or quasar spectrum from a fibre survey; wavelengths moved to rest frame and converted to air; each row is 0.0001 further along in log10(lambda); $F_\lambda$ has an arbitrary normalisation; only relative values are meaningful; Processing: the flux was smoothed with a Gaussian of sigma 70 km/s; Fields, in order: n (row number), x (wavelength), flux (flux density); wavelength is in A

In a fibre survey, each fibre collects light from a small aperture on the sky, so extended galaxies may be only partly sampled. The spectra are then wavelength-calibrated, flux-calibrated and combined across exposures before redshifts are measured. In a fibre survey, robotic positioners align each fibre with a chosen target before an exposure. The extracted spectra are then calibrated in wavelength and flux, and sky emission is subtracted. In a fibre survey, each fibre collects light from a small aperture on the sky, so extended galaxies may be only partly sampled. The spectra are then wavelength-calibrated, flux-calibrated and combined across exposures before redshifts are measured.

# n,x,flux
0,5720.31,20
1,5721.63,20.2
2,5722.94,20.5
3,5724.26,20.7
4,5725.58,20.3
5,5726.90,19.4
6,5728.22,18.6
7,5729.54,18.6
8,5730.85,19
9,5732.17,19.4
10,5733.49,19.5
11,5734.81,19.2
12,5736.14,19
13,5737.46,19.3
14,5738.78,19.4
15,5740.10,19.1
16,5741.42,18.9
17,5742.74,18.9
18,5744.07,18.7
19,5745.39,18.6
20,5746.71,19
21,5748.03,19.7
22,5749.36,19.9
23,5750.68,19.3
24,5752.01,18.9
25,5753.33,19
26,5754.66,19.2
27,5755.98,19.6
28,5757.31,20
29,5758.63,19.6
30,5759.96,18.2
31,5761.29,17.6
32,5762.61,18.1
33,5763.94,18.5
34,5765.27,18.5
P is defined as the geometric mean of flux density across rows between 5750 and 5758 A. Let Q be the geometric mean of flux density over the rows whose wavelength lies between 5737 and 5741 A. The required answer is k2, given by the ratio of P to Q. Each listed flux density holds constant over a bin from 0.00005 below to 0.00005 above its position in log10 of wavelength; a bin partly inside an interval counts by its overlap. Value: 1.00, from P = 19.3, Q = 19.3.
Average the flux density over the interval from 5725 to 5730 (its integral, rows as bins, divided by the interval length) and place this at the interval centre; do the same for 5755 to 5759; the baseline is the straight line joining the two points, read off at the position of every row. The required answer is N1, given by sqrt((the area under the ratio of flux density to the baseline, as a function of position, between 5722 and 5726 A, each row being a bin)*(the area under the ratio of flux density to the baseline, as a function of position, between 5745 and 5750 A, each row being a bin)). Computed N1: 4.6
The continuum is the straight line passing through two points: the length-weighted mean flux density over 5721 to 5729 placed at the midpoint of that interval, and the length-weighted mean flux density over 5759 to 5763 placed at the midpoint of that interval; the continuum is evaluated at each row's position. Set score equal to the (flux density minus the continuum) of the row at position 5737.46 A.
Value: 0.01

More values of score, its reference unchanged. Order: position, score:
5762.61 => 0.11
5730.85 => -0.63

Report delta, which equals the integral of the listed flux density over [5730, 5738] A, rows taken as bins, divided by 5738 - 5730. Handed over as 19.2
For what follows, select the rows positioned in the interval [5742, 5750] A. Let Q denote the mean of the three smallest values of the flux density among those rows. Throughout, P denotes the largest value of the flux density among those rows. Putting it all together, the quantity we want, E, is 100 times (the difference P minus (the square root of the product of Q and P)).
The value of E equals 59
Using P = 19.9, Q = 18.7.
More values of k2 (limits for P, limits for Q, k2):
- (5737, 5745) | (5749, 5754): 0.99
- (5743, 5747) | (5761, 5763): 1.05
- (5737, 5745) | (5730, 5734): 0.99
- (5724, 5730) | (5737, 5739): 1.01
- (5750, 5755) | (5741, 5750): 1.00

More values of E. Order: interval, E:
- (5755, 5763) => 104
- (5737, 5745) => 29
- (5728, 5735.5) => 39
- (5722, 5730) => 94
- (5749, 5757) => 44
